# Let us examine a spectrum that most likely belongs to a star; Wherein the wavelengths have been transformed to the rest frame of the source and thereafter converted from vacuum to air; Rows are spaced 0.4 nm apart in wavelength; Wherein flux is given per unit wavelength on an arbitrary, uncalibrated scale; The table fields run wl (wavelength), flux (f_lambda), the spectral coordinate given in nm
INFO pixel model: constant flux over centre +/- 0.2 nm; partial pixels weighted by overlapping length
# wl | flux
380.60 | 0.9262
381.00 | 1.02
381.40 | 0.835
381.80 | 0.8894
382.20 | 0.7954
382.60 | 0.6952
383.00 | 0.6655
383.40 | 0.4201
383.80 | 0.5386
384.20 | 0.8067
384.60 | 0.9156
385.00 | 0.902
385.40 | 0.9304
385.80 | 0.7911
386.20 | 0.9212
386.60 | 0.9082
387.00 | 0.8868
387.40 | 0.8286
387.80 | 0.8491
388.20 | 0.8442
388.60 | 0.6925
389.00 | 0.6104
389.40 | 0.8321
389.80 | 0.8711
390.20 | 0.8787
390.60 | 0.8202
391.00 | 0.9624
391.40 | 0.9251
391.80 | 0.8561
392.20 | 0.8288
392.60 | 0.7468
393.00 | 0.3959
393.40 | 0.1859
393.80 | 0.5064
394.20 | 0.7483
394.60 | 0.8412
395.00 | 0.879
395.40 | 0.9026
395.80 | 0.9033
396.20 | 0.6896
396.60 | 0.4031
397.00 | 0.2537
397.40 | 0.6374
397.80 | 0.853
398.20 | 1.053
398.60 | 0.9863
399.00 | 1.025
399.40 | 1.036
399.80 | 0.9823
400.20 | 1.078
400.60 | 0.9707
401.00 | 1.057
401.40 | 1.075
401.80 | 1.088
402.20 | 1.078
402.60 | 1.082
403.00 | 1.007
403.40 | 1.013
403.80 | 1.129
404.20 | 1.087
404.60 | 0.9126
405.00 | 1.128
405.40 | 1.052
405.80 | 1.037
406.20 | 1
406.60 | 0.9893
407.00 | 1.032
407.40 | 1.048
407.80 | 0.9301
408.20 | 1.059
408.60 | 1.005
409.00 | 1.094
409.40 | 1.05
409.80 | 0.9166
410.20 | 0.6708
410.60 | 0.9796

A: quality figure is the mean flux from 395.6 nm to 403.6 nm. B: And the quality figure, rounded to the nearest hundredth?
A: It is 0.91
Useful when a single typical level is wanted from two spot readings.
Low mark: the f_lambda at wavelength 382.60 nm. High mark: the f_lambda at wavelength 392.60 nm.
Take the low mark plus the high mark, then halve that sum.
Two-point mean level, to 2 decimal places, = 0.72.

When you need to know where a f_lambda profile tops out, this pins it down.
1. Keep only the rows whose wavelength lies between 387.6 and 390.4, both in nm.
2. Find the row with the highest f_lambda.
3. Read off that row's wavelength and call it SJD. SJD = 390.20 nm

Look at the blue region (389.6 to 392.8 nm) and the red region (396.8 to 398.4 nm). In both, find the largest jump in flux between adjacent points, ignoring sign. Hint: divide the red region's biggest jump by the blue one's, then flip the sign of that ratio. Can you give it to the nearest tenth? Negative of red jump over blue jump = -2.7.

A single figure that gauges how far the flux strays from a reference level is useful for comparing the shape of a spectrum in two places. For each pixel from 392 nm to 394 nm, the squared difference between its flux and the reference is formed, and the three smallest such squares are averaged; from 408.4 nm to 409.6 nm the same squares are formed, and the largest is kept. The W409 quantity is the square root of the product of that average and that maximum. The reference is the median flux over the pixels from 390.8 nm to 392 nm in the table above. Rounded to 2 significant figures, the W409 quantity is 0.045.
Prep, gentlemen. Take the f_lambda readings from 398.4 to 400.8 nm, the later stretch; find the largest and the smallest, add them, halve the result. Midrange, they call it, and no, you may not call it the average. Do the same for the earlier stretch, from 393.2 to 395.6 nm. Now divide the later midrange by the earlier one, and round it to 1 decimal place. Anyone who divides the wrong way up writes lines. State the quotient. 1.9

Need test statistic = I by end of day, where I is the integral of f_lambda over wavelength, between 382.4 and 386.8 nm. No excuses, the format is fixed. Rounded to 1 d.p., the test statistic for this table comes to 3.4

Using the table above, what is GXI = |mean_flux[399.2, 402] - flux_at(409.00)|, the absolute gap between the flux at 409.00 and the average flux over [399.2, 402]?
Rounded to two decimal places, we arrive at 0.05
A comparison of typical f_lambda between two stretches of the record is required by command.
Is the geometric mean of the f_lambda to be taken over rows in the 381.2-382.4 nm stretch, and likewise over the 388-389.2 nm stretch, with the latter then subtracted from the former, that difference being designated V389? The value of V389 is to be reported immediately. 0.1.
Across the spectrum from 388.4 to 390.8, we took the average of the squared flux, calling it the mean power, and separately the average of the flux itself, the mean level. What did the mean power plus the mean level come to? 1.41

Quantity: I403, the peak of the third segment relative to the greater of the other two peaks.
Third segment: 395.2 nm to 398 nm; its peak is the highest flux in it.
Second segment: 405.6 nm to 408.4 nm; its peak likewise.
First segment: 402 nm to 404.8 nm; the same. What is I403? 0.80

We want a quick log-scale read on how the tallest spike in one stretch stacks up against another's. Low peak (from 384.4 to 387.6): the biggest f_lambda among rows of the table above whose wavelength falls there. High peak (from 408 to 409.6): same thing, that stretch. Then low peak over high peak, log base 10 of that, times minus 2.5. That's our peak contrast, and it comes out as 0.176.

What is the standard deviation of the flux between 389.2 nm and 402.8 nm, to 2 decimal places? 0.24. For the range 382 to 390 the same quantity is 0.14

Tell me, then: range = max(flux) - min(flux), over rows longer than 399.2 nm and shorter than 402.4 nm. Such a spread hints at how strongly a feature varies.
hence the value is 0.12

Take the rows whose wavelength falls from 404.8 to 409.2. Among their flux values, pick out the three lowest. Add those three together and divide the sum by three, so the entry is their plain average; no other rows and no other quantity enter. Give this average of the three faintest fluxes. 1.0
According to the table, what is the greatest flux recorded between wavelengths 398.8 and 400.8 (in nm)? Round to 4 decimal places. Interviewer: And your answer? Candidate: 1.0780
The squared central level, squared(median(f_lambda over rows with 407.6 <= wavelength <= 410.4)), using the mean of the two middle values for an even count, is 1.0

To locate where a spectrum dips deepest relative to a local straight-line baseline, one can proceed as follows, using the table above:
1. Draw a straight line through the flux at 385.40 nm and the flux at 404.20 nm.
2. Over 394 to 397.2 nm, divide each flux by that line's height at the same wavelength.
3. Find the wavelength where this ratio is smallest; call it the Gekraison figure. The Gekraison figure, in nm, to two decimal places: 397.00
